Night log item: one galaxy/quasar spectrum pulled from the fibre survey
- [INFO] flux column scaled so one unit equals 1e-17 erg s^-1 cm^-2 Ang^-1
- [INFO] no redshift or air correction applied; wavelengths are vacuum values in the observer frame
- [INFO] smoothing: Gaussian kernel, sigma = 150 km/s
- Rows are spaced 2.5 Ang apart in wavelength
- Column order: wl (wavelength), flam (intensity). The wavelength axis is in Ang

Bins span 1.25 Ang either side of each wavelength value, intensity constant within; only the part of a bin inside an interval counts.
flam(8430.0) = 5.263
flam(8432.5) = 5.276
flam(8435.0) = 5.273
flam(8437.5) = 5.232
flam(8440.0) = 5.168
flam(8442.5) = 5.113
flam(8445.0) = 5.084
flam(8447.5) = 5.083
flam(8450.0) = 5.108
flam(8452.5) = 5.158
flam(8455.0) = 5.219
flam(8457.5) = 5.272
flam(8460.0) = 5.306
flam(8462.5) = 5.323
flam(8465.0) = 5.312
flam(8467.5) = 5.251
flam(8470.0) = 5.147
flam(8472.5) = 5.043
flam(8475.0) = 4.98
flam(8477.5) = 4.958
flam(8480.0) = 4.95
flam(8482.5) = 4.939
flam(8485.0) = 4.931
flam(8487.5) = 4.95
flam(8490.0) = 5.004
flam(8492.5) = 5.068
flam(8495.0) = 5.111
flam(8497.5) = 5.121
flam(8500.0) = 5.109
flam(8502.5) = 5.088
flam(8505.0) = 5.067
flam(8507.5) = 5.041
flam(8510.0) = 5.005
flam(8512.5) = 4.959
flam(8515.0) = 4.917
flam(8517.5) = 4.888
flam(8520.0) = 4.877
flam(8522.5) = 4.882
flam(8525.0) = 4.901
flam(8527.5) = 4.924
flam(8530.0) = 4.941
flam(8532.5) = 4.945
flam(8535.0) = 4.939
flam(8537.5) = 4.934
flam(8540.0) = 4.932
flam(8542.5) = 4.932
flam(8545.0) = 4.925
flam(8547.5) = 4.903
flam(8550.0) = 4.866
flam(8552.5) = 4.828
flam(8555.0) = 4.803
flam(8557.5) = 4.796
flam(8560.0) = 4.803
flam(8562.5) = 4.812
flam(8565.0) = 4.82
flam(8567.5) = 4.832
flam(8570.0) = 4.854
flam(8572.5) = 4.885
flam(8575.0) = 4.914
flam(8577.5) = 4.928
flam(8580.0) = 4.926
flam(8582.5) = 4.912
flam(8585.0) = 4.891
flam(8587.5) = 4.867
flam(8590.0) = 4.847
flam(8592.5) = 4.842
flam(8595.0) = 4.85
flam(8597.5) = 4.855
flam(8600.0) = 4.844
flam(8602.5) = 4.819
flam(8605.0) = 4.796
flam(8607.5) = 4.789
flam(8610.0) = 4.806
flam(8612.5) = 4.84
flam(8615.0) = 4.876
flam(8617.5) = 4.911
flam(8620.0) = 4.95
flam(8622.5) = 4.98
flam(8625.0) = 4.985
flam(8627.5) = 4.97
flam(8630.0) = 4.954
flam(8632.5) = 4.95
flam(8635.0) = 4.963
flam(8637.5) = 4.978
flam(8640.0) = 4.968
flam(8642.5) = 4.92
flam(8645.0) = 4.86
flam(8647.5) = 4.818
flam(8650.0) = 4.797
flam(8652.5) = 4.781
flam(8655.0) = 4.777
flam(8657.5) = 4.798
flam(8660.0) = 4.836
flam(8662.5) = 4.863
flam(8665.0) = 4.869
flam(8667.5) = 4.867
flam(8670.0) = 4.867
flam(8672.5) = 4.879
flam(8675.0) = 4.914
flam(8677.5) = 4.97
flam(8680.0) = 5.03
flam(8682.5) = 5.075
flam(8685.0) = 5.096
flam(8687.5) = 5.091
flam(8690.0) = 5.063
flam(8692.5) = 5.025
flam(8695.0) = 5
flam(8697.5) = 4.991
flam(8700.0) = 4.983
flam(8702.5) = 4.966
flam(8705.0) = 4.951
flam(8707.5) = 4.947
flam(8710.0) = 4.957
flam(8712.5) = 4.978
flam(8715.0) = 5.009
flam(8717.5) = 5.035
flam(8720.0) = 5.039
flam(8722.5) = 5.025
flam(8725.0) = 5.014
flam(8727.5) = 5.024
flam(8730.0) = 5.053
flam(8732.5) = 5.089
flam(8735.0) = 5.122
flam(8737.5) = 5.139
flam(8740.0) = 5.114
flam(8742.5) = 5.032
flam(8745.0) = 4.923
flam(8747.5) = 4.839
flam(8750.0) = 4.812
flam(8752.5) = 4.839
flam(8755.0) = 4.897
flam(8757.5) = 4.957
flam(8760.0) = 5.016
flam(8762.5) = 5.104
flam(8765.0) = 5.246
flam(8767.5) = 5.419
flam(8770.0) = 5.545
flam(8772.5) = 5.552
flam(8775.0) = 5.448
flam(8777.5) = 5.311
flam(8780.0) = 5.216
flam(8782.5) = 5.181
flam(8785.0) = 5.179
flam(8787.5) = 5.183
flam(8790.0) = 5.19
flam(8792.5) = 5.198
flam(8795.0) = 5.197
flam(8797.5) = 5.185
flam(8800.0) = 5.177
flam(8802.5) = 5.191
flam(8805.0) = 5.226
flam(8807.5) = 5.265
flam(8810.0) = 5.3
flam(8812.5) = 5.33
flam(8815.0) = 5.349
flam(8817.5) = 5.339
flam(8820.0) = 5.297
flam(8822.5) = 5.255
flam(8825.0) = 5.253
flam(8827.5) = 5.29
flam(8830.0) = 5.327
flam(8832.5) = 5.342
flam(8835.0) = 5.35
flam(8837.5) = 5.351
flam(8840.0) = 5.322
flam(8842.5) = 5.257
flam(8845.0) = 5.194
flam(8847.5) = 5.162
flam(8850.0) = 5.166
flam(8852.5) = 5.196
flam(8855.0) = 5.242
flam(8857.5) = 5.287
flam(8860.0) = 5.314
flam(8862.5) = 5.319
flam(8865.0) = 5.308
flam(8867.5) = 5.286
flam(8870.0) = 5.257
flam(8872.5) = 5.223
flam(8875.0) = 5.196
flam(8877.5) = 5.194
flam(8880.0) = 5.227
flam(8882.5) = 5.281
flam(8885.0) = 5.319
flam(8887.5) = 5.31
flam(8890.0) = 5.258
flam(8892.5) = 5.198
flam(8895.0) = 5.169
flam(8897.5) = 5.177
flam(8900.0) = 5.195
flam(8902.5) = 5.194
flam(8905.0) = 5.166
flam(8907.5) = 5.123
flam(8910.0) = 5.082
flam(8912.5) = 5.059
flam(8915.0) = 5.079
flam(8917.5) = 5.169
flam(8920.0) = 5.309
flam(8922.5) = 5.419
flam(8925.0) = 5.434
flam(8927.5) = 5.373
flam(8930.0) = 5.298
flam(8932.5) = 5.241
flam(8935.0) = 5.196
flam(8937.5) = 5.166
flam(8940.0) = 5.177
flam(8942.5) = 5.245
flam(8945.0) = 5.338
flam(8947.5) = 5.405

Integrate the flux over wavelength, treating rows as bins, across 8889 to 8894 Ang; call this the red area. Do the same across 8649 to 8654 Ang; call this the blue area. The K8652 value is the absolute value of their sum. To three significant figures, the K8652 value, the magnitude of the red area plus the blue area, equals 50.1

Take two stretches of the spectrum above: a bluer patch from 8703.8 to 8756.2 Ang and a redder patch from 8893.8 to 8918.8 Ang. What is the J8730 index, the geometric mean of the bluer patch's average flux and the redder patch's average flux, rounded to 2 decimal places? 5.07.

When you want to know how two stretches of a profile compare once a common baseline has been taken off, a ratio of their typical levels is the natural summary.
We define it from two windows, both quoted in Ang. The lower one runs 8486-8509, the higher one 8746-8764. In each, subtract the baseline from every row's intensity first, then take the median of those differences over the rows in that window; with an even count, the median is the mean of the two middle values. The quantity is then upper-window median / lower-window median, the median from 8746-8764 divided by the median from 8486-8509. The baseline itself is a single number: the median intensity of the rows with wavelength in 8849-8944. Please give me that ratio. 2.1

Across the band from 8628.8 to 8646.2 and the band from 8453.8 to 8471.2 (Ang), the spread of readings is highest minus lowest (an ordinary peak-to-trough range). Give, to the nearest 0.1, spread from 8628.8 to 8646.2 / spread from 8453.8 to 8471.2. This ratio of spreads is 0.7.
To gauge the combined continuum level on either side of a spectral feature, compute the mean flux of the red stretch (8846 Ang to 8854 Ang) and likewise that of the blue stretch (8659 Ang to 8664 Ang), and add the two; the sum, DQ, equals 10.0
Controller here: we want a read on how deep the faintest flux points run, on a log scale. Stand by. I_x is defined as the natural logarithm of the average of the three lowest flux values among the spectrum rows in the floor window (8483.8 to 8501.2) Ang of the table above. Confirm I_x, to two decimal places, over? 1.60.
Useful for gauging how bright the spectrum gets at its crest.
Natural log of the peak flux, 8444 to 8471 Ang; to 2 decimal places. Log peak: 1.67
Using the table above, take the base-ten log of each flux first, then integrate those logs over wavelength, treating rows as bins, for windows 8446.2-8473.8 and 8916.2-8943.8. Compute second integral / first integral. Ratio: 1.01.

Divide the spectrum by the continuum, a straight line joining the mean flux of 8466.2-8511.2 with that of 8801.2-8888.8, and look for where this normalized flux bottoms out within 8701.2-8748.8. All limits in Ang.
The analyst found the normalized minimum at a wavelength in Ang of 8747.5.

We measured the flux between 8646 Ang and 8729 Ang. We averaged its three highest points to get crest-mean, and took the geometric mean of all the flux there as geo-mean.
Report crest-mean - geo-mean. 0.14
